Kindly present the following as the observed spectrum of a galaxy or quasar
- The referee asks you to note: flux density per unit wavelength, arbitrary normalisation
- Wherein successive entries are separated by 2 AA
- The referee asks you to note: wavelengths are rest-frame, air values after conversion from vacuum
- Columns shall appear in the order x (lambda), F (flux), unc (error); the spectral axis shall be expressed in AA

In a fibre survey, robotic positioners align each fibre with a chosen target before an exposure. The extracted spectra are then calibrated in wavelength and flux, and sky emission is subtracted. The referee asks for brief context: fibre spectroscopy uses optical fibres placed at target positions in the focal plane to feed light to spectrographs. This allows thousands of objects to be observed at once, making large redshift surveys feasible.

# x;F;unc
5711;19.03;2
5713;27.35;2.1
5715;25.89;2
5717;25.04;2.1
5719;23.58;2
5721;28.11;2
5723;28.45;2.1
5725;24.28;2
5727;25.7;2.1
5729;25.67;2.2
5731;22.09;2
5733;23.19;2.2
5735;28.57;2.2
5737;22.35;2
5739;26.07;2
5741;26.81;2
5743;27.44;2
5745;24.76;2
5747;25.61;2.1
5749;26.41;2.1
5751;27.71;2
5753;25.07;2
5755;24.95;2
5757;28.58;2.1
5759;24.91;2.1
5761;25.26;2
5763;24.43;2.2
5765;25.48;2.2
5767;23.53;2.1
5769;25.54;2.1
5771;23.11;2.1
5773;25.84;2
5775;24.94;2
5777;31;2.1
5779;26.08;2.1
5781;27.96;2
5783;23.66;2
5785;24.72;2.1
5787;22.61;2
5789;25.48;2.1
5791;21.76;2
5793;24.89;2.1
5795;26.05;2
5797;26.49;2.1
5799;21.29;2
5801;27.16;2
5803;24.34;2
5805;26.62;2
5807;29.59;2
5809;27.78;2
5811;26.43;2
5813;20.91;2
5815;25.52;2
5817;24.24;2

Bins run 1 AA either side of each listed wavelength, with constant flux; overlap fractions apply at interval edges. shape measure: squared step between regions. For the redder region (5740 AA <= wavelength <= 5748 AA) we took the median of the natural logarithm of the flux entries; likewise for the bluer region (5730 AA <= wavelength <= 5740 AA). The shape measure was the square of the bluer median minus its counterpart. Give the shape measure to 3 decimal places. 0.015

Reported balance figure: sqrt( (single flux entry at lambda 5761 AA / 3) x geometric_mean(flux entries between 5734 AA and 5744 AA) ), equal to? 14.8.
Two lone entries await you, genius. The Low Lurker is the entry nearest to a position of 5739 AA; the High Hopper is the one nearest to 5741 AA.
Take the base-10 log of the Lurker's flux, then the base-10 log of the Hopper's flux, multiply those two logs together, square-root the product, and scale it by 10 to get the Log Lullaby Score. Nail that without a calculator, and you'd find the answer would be 14.2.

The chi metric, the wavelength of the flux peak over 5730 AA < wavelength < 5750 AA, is 5735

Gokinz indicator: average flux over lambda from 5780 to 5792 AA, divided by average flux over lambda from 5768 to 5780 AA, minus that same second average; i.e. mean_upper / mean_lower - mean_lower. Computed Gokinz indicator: -25.15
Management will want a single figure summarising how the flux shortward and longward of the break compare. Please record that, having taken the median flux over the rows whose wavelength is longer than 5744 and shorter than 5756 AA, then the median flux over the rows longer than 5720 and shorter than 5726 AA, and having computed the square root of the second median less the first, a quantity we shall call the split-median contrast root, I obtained 1.7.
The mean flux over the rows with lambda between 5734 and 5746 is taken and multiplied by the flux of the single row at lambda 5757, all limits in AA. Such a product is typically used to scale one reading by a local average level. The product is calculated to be 743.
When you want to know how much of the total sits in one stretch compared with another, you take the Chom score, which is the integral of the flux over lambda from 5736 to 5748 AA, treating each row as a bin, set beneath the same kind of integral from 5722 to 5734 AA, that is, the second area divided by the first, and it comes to 0.98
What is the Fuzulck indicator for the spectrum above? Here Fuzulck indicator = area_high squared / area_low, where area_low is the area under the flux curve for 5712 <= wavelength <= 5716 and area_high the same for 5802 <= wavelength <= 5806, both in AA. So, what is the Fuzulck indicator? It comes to 98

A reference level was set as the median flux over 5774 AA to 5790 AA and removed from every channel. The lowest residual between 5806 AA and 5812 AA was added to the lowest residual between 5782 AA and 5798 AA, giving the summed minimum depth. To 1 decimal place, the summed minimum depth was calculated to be -2.2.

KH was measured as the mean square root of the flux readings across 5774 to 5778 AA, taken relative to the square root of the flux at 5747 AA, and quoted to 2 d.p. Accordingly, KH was 1.04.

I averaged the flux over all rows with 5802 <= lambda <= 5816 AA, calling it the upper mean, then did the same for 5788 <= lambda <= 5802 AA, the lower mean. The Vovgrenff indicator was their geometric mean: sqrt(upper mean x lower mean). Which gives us 25.3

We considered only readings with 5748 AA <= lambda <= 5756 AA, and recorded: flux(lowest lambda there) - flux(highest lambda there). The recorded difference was 1.5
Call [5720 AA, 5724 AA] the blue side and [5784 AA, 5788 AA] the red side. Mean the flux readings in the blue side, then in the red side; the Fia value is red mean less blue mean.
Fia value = -4.6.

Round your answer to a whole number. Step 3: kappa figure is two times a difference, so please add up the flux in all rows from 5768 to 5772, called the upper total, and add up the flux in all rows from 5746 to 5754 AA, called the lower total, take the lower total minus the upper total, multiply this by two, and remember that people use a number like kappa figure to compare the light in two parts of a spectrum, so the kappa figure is 112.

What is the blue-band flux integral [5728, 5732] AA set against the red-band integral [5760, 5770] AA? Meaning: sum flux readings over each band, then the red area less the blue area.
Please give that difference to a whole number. 153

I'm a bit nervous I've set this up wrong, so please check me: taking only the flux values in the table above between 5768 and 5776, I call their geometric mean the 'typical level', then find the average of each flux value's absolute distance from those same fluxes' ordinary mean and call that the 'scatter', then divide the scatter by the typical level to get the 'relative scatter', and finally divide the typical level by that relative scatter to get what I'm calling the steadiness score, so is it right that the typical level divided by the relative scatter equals 706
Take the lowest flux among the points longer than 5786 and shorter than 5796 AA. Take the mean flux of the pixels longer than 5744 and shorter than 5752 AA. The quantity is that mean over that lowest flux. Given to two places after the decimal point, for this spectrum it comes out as 1.20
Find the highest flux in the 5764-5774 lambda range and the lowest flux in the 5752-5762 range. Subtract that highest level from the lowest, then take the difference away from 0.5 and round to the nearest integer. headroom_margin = 1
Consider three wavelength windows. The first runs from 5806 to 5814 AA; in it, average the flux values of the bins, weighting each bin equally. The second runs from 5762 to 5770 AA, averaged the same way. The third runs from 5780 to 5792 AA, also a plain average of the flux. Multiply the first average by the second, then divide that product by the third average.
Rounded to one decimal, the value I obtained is 26.6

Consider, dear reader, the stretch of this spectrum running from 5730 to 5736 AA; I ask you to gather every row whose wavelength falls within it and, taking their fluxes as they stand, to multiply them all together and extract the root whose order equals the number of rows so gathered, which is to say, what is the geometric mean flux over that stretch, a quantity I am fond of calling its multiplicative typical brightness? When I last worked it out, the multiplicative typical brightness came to 24.5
